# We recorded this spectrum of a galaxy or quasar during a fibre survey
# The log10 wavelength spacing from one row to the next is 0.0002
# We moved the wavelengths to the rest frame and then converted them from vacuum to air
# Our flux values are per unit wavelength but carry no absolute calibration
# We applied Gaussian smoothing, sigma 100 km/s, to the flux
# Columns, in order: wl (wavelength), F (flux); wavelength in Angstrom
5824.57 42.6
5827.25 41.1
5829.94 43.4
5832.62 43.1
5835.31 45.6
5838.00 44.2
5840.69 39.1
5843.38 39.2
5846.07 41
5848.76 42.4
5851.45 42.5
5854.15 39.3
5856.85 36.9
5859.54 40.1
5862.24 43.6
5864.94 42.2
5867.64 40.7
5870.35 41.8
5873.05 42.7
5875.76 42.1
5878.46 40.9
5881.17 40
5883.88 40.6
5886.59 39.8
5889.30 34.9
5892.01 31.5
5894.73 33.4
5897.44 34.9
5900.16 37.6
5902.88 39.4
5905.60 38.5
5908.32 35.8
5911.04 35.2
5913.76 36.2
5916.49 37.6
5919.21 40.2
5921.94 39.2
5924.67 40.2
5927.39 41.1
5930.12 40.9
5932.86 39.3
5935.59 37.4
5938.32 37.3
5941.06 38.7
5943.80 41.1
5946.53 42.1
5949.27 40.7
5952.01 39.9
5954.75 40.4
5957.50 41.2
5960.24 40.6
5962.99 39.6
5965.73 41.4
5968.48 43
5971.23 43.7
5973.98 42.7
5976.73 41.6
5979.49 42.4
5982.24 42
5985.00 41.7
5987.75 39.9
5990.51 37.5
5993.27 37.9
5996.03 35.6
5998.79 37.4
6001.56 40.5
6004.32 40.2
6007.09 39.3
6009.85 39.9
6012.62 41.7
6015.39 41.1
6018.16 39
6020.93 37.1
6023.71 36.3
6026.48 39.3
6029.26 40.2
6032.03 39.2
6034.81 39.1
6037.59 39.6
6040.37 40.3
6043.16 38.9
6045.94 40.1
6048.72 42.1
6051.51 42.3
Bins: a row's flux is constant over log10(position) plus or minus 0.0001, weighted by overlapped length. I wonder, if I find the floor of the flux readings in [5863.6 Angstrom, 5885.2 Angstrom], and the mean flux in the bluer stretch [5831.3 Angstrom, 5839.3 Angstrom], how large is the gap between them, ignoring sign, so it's 4.3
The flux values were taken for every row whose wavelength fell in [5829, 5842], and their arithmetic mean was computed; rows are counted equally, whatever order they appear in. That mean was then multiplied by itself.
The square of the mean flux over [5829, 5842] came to 1856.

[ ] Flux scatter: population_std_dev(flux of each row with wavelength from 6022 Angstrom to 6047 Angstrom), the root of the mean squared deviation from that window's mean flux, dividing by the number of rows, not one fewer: 1.14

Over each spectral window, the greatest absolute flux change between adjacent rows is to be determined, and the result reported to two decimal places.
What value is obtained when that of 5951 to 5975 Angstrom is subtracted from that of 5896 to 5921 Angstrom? 0.90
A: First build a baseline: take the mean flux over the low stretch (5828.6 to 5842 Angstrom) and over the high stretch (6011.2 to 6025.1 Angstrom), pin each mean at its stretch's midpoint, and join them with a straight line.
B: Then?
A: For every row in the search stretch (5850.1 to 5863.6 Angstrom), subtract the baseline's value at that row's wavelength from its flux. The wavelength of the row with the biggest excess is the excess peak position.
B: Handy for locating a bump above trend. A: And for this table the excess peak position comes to 5862.24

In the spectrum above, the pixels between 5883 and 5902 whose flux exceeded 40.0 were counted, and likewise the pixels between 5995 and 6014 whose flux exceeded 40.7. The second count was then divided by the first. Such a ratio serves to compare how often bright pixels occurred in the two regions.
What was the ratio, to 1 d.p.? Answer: 1.0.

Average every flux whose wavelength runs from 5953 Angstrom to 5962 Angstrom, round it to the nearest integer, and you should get 41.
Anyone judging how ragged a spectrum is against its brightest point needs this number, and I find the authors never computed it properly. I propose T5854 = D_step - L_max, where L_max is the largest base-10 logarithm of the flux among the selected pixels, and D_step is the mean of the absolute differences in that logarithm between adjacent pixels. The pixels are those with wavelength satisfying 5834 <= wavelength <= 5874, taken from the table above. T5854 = -1.64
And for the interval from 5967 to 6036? -1.63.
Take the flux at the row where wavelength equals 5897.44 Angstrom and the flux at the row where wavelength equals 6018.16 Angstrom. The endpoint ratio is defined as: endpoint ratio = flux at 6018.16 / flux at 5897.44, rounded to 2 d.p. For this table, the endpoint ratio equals 1.12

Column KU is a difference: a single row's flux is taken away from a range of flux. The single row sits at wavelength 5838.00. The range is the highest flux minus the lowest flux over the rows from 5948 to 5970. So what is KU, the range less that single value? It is -41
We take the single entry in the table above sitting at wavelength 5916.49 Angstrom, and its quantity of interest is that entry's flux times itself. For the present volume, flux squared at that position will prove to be 1414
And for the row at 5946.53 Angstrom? 1772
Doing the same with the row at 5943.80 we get 1689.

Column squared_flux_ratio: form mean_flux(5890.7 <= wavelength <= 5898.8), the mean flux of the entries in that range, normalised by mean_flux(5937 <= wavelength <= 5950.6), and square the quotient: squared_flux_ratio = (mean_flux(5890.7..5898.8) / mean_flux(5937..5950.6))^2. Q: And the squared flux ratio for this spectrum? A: 0.69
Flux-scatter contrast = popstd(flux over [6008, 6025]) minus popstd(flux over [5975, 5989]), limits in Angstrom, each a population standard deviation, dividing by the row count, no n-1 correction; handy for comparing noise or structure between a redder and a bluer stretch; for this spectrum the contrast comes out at 1.1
